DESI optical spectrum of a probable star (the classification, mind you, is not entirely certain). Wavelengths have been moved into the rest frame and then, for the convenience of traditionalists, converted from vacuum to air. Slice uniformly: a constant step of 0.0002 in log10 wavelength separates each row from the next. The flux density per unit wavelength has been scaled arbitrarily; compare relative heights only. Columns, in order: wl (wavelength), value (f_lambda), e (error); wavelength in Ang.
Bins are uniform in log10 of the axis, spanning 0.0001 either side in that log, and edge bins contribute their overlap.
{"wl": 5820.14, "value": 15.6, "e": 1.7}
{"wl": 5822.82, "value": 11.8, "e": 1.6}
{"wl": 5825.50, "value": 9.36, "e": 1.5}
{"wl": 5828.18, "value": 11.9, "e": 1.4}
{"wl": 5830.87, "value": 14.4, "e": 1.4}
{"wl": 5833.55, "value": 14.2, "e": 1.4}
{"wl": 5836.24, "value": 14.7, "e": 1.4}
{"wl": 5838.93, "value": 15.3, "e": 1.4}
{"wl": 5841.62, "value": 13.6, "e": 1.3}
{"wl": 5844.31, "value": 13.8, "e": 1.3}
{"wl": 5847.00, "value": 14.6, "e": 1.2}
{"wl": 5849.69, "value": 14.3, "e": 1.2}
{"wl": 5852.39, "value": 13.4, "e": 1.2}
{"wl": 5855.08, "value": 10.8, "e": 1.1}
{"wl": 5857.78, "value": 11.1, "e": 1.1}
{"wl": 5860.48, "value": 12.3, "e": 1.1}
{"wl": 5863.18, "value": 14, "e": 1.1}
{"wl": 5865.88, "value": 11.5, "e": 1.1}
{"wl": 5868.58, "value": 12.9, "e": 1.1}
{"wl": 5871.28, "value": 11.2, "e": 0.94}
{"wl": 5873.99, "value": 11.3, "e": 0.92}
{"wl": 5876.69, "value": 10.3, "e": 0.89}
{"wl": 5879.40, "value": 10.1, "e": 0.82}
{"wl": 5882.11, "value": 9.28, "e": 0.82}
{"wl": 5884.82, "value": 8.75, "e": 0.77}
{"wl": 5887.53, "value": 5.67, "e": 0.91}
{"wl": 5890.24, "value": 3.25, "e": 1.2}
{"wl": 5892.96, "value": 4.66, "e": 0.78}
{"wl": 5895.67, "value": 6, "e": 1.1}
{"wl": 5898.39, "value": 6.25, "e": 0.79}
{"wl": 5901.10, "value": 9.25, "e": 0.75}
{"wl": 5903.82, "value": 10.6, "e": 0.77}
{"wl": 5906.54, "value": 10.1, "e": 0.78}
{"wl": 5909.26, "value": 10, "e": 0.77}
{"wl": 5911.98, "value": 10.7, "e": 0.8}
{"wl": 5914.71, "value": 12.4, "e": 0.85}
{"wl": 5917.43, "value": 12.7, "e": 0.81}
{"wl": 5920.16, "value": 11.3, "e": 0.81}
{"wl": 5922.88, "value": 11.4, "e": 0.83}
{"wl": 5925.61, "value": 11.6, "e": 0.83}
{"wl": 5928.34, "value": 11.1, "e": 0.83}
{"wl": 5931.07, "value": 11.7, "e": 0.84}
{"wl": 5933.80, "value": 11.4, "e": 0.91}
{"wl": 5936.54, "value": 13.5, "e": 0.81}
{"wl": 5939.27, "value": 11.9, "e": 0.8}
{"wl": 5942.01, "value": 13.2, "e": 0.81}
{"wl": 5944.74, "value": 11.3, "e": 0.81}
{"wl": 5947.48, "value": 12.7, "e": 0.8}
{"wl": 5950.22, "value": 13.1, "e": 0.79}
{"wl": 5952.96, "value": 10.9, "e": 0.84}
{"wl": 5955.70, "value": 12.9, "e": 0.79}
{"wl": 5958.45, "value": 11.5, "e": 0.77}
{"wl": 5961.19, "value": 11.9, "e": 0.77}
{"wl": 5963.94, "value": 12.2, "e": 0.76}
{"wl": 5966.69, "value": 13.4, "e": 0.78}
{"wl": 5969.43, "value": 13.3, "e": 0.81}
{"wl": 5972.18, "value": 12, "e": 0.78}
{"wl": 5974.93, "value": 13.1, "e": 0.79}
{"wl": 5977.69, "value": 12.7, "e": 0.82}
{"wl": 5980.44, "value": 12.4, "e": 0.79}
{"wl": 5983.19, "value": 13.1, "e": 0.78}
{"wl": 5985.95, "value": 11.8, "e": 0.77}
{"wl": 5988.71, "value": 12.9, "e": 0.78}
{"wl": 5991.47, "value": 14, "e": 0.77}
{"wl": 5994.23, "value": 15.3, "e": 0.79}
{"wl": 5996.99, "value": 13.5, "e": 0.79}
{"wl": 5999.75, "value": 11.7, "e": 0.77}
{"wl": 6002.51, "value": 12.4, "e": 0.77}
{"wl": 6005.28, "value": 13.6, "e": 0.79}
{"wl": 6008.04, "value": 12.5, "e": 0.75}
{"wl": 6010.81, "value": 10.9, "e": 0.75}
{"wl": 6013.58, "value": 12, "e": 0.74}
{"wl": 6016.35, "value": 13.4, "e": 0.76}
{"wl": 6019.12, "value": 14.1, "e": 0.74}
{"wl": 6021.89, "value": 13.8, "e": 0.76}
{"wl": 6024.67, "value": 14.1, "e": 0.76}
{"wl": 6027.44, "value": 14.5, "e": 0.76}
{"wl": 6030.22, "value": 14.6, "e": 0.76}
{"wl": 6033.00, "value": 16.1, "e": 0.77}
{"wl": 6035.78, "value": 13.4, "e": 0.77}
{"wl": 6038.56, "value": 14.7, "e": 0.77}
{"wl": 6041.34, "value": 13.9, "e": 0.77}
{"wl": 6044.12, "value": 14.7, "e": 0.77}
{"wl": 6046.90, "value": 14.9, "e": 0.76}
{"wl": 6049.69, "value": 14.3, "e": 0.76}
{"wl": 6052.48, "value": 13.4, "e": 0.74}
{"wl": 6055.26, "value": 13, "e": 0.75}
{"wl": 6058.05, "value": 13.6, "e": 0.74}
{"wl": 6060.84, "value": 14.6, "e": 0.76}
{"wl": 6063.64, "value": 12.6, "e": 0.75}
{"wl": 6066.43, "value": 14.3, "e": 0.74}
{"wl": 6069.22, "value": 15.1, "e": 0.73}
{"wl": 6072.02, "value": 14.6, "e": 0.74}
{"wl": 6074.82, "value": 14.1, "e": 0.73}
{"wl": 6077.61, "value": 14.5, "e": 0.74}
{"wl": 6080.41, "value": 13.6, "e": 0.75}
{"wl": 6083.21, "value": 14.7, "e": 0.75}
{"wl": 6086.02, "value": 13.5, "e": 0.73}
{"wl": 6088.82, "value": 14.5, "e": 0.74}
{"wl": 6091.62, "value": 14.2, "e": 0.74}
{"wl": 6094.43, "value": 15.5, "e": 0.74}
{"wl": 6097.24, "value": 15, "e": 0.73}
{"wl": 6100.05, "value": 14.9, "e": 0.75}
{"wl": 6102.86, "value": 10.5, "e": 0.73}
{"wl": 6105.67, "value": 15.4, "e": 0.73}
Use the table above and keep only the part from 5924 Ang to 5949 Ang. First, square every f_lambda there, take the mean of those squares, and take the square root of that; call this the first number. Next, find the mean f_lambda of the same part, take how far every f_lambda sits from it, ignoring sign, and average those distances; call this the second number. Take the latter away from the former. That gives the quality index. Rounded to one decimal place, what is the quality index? 11.3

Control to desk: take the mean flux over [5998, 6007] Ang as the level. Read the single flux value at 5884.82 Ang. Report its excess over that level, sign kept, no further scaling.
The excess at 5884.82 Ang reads -4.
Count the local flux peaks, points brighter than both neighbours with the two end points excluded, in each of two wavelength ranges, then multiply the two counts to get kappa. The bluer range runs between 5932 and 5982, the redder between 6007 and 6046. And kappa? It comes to 18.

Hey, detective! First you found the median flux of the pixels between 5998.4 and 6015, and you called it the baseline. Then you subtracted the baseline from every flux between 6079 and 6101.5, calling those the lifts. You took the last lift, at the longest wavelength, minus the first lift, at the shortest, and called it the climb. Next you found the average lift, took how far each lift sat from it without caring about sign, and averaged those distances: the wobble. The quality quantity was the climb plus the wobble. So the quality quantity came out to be 1.8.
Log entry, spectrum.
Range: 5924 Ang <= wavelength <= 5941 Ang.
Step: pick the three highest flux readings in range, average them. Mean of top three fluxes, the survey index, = 12.4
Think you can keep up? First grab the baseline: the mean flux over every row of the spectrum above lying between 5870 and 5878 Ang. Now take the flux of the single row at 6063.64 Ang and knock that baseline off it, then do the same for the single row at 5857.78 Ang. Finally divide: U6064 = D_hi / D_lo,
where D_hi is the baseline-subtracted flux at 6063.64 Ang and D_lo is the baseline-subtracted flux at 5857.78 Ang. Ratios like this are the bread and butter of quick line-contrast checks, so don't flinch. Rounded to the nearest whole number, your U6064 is 10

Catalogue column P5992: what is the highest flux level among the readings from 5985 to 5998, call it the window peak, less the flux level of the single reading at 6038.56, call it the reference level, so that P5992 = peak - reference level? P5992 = 1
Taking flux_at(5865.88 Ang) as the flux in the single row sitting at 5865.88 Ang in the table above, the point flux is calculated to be 11.5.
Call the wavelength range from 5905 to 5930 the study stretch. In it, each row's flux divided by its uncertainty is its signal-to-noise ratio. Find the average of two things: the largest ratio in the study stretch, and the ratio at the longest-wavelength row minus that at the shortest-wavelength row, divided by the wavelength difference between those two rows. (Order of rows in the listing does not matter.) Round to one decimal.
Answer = 7.8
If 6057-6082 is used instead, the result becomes 10.3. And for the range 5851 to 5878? 6.4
